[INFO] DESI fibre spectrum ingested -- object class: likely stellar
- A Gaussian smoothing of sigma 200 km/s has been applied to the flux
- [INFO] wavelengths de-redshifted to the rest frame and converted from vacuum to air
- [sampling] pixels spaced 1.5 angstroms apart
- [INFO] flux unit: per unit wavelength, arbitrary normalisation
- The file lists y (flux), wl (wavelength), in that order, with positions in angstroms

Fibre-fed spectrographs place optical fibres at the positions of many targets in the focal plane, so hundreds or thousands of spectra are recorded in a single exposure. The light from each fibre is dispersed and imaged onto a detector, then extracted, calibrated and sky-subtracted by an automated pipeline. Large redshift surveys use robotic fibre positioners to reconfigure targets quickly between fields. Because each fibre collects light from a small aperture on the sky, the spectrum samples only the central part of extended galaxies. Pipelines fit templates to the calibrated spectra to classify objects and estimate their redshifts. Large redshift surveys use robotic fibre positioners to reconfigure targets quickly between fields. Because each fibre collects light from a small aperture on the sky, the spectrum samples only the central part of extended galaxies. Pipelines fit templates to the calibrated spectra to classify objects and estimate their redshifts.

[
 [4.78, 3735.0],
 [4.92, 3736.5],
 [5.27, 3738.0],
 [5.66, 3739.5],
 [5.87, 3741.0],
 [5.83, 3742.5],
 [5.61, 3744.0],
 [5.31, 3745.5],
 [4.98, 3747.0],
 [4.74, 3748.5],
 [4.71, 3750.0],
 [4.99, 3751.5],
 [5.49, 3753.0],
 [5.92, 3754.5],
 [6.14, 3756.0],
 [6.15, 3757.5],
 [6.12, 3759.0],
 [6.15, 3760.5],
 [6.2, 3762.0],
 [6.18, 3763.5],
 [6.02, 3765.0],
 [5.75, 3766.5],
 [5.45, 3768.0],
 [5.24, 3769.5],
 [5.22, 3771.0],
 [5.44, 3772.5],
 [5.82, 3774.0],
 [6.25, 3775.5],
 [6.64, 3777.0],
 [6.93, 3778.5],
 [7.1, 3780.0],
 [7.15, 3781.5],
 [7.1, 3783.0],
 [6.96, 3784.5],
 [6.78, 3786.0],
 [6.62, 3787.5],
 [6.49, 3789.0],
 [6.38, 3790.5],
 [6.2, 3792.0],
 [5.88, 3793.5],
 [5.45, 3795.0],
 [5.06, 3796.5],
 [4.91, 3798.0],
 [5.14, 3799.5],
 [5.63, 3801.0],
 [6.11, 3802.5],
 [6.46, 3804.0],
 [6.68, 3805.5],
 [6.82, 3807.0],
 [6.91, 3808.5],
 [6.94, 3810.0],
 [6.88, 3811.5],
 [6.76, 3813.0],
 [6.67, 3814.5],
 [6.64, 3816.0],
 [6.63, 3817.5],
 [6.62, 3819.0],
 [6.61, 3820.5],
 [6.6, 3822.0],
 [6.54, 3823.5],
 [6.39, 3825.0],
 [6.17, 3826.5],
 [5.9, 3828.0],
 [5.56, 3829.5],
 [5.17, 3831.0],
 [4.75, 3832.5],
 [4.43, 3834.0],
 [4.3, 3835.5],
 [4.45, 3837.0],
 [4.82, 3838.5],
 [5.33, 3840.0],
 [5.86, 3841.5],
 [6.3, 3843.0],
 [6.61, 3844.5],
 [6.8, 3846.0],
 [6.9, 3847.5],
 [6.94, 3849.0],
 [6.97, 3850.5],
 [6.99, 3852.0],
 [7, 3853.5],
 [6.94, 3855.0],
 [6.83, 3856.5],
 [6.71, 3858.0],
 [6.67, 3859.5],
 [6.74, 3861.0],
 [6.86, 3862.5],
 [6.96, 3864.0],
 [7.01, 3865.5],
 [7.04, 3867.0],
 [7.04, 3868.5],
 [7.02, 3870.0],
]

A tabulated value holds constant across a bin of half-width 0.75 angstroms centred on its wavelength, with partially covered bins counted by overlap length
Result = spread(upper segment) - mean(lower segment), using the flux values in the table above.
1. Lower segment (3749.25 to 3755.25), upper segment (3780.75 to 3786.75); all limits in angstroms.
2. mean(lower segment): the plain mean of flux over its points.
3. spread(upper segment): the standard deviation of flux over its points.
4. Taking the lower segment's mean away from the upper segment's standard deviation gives -5.1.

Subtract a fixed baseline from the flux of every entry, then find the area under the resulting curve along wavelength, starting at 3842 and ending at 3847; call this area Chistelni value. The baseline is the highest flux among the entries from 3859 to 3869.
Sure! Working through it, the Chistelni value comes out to -2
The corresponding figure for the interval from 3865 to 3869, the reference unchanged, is 0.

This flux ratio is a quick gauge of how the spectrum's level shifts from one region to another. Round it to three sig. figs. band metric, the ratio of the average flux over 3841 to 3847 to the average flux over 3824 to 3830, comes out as 1.06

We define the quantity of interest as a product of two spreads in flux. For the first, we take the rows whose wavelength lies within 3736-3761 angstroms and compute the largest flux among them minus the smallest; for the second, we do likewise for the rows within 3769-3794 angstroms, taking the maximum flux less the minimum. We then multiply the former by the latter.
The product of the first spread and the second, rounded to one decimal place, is 2.8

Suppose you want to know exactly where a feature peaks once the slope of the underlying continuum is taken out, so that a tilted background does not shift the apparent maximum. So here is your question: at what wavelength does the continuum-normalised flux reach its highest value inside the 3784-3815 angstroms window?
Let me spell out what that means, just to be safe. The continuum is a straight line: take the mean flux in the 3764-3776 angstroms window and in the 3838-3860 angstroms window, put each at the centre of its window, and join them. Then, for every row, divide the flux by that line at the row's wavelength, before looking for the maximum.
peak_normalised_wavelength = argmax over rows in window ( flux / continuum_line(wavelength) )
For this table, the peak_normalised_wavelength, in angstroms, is 3784.5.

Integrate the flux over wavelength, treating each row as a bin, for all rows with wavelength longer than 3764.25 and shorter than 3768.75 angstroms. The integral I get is 26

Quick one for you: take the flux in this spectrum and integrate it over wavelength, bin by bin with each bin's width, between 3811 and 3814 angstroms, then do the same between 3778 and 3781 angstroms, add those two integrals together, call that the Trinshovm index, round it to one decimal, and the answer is 41.5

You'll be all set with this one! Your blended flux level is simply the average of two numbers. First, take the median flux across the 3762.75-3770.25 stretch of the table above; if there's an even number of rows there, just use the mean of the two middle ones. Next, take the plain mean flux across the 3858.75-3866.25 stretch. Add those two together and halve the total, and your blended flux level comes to 6.30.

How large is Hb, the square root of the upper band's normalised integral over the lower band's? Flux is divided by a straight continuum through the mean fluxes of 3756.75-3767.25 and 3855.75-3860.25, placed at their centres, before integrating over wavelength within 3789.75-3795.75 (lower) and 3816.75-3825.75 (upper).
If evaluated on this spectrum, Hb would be 1.3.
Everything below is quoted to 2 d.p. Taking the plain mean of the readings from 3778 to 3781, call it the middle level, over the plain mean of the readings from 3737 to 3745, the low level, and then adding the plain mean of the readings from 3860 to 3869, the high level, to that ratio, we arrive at 8.18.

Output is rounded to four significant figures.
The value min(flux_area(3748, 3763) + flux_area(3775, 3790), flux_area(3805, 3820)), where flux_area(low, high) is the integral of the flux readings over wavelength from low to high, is 101.3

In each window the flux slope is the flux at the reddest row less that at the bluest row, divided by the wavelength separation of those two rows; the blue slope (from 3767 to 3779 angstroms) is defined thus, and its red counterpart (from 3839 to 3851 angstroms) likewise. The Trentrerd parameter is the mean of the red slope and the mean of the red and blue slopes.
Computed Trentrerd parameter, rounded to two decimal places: 0.15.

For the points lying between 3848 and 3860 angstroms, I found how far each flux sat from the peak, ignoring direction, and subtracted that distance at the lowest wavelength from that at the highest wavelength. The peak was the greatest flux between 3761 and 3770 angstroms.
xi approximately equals -0.3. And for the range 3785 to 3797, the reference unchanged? 0.6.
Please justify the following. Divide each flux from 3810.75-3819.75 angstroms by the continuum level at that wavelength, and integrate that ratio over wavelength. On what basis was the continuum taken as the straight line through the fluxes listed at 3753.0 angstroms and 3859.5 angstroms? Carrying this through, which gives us 10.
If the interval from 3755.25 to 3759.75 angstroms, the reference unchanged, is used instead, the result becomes 5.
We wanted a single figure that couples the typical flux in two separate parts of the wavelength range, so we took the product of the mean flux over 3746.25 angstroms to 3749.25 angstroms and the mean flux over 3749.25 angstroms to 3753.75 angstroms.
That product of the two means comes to 25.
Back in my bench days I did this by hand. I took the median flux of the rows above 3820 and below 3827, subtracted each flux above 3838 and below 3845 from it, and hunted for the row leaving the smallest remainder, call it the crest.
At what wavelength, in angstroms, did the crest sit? 3844.5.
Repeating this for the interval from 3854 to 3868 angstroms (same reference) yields 3867.0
